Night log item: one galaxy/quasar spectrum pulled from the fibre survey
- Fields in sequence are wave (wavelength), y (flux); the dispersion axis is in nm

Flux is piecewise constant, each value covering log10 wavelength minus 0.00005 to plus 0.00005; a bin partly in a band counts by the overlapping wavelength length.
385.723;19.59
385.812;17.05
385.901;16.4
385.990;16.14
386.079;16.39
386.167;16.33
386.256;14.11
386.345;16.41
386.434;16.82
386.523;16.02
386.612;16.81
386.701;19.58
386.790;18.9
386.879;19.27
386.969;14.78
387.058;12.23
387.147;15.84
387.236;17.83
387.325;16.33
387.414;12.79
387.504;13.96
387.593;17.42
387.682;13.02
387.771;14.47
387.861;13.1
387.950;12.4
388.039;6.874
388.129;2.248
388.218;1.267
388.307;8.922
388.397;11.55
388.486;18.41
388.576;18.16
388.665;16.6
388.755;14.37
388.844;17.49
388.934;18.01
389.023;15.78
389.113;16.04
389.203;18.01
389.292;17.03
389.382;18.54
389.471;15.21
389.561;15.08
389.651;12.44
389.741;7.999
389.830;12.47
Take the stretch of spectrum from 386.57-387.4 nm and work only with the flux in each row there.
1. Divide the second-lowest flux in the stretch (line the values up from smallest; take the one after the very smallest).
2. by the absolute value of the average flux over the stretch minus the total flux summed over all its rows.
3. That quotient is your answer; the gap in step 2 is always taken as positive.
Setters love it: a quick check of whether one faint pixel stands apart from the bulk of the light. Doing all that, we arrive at 0.110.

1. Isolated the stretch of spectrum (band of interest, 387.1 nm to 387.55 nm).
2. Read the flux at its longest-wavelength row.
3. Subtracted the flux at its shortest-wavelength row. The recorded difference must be -1.9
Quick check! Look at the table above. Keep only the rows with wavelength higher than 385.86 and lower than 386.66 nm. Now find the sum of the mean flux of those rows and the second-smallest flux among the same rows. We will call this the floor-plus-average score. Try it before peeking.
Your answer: 32.2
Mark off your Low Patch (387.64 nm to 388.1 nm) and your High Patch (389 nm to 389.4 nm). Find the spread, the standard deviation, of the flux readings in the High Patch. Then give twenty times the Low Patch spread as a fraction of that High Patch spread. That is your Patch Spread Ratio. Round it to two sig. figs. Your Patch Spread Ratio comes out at 49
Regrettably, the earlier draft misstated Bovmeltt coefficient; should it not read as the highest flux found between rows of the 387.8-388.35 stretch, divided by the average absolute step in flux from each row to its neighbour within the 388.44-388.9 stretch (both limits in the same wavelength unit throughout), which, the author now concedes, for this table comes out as 7.3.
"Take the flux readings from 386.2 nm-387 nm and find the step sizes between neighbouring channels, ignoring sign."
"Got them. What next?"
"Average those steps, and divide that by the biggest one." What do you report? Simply 0.35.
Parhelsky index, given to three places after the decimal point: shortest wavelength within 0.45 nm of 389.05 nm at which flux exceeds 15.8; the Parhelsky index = 388.665 nm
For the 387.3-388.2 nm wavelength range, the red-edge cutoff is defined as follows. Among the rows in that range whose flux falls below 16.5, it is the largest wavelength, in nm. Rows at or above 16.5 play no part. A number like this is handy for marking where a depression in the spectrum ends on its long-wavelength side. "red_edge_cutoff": 388.129 nm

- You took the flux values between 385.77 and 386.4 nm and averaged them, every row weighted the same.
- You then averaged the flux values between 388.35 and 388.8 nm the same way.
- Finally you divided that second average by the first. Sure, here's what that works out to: 0.98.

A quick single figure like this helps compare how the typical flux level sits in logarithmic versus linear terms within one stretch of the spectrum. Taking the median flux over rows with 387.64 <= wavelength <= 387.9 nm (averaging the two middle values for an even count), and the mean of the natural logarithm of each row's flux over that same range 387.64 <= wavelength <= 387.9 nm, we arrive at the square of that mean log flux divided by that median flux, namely 0.52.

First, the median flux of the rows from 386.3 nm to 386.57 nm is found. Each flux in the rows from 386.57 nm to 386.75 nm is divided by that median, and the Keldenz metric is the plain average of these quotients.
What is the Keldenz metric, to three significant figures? 1.11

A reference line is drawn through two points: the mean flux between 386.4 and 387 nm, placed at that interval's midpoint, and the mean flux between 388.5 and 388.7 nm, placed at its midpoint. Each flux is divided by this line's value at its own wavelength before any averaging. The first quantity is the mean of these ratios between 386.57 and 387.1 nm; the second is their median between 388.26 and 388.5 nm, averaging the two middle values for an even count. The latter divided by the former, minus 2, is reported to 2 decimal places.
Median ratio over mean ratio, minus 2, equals -1.32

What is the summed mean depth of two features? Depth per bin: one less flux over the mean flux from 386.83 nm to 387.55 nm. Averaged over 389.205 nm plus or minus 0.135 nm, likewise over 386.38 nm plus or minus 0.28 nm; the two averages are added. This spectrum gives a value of -0.2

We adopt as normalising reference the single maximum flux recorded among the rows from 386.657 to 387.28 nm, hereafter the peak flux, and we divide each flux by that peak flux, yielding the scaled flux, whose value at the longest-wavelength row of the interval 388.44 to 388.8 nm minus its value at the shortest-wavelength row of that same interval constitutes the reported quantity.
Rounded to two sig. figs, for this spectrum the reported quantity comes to -0.21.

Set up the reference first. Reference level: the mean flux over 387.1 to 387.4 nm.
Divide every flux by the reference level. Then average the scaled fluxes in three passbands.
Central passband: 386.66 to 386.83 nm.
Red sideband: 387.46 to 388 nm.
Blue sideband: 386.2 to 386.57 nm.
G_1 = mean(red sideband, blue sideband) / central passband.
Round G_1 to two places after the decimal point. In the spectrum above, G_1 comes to 0.78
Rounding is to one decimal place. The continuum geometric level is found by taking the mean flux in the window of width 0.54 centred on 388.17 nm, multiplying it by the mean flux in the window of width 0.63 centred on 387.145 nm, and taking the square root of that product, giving 10.6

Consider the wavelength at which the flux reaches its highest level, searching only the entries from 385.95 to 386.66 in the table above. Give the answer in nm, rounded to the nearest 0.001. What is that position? 386.434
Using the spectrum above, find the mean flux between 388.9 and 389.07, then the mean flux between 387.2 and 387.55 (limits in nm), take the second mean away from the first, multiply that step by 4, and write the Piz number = 6.7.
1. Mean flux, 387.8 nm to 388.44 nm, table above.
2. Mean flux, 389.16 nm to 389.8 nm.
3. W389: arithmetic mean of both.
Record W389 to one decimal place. 11.5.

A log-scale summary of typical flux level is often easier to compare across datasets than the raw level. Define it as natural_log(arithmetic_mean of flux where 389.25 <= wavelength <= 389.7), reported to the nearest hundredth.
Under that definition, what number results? 2.75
